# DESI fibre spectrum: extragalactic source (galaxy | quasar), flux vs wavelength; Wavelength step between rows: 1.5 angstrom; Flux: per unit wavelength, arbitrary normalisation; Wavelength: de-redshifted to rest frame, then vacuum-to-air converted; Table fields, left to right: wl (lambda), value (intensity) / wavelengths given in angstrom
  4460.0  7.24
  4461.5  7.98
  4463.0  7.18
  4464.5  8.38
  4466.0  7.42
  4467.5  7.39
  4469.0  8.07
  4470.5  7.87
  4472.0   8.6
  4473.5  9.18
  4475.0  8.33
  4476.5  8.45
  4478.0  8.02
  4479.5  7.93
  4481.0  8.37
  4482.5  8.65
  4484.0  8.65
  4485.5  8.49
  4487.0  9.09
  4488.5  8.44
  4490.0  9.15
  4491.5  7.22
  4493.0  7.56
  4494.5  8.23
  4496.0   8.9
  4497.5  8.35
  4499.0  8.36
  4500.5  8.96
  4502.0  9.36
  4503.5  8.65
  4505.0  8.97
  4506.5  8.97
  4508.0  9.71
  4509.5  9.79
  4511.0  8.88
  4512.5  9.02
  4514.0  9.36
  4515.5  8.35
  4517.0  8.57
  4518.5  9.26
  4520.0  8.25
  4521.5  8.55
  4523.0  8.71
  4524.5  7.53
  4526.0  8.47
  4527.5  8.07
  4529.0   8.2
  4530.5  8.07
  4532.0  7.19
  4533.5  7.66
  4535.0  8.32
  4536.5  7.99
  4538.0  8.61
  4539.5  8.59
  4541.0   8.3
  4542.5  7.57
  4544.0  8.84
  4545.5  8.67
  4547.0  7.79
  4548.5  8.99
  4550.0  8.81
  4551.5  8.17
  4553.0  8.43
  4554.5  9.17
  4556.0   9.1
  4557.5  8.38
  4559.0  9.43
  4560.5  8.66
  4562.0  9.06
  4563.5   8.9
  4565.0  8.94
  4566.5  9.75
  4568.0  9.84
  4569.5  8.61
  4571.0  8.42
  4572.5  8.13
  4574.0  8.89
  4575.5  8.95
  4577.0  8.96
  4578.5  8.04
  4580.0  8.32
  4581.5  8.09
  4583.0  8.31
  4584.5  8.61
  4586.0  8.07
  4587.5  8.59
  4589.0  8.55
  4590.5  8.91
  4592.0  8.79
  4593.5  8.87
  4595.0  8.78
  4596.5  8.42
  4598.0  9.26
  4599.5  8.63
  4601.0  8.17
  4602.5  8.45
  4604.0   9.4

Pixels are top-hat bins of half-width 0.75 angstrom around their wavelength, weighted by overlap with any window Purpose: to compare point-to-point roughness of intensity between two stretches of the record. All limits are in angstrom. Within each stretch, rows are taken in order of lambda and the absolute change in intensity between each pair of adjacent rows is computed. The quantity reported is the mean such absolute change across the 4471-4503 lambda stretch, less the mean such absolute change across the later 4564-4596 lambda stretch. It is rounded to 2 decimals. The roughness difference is 0.15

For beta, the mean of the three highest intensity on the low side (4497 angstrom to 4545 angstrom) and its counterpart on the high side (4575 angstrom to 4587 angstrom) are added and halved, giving 9.23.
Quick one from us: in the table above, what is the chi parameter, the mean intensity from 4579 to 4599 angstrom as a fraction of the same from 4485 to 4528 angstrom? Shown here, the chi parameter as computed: 0.99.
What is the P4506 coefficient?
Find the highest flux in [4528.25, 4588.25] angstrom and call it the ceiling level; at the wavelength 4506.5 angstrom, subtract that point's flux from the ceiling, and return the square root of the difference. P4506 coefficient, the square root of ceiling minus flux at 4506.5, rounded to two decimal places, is 0.93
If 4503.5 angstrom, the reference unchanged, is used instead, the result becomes 1.09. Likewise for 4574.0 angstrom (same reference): 0.97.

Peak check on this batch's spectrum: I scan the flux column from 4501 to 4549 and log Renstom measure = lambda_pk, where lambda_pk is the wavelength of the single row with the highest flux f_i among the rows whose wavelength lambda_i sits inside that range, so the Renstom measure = 4509.5 angstrom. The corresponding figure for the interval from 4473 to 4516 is 4509.5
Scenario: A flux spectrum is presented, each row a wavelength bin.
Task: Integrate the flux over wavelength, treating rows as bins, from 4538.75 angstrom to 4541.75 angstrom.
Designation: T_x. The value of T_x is 25.3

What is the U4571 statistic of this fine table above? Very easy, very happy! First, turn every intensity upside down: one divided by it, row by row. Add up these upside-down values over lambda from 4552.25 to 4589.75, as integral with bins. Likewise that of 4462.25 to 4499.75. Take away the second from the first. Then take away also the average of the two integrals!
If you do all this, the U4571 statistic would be -4.70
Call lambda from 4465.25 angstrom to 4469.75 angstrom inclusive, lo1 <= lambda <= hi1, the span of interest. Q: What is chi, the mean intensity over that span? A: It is 7.6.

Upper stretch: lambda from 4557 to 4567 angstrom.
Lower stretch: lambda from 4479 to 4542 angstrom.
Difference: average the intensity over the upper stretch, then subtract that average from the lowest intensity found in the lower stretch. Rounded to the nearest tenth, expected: -1.8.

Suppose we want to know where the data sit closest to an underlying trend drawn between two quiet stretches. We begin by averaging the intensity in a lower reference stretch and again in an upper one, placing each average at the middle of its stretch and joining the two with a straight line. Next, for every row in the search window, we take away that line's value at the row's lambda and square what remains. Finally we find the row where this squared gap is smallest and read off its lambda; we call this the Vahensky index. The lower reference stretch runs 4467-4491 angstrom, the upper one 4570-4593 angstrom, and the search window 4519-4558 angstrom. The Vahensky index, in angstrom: 4526.0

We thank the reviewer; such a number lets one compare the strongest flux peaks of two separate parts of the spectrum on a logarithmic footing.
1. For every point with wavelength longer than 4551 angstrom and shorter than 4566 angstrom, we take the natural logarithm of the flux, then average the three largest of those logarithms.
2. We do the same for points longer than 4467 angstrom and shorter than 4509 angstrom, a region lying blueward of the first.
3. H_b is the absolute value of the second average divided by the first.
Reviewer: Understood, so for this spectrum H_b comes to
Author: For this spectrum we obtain 1.01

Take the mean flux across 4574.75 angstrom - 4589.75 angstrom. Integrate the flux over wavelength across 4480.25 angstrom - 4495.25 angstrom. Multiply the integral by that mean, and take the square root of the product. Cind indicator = 32.6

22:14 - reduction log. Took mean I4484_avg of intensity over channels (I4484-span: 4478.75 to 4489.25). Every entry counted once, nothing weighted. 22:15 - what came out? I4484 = 8.52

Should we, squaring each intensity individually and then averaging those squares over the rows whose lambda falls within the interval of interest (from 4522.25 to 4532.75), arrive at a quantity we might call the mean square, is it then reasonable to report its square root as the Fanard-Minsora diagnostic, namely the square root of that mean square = 8.05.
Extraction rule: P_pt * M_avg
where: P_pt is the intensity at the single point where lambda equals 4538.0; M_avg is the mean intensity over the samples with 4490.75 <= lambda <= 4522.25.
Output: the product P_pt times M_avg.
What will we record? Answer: 75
